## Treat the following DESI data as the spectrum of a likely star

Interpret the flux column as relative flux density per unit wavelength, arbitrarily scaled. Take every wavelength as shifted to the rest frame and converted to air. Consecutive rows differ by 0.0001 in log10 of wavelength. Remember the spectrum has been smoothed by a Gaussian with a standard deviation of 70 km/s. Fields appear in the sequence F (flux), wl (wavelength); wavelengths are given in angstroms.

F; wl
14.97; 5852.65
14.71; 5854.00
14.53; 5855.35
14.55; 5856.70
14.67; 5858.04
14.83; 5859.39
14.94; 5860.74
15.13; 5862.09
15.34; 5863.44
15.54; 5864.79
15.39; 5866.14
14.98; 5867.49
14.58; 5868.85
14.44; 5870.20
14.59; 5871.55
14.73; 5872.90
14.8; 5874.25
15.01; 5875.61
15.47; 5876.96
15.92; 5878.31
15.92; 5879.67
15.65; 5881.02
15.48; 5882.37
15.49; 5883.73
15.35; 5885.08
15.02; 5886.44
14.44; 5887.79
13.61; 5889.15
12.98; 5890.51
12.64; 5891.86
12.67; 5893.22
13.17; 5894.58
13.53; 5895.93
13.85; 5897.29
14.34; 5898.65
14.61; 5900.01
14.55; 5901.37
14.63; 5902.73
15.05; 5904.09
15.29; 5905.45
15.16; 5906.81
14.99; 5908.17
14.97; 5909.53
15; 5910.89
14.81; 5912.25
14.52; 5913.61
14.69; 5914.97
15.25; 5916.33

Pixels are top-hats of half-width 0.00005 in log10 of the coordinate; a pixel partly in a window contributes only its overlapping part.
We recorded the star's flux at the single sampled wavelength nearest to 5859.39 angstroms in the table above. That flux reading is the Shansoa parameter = 14.83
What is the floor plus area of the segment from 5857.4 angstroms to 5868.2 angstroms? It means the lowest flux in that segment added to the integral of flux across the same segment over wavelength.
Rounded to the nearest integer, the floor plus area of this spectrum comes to 178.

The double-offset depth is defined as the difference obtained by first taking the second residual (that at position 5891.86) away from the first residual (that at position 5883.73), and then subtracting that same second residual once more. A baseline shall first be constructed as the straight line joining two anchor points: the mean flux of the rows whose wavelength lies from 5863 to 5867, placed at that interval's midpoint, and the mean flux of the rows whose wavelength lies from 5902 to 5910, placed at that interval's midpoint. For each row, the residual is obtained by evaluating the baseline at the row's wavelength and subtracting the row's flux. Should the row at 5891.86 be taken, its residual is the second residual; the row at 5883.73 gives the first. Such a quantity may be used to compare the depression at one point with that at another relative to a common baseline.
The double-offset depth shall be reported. -5.3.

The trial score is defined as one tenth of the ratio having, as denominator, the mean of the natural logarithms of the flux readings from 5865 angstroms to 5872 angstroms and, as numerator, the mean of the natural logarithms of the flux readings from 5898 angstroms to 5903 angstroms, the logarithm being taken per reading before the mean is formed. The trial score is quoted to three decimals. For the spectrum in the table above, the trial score 0.099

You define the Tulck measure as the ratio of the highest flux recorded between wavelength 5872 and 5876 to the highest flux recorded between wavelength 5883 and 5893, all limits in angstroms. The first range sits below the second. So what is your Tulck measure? 0.97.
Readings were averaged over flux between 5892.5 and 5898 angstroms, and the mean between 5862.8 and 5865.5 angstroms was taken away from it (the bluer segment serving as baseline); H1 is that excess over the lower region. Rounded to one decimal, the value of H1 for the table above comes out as -2.1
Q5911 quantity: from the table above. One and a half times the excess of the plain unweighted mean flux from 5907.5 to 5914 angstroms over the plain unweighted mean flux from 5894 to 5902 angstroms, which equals 1.3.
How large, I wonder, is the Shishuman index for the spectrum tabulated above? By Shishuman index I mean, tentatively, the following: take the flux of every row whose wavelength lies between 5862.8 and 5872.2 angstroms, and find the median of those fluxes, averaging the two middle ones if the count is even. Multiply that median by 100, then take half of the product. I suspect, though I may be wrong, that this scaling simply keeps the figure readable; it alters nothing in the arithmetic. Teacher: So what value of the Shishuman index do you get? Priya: 749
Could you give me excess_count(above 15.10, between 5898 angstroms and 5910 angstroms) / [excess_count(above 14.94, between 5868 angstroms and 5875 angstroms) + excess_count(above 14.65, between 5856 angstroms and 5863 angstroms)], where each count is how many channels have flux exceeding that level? 0.5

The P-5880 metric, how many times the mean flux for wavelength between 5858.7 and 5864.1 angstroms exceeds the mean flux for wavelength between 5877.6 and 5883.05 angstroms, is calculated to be 0.96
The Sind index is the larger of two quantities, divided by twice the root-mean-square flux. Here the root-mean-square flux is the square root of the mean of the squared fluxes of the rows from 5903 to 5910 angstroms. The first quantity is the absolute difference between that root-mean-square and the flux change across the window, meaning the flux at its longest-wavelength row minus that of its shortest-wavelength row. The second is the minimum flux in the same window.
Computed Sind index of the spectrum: 0.503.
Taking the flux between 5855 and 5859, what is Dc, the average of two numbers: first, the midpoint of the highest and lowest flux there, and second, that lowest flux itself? 14.6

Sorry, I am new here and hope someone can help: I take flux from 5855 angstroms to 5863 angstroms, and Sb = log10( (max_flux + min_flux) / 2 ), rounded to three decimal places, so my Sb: 1.171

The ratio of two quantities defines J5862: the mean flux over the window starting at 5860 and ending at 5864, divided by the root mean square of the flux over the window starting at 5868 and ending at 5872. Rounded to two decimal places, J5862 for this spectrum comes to 1.04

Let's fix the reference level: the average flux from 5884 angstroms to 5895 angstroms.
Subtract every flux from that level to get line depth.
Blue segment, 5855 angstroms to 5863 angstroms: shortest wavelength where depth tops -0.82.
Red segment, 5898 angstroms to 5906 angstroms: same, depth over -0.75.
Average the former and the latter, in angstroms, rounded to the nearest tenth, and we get 5877.0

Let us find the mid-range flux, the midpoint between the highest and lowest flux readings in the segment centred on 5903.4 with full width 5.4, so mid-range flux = 14.9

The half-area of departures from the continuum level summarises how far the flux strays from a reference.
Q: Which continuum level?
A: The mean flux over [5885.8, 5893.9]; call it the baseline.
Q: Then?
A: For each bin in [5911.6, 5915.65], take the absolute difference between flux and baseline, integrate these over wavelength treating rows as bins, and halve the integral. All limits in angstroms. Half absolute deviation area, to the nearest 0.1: 2.3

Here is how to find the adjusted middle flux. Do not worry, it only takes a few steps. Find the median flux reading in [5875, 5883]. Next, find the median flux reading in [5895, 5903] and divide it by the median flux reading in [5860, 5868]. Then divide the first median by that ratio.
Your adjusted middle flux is 16.4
